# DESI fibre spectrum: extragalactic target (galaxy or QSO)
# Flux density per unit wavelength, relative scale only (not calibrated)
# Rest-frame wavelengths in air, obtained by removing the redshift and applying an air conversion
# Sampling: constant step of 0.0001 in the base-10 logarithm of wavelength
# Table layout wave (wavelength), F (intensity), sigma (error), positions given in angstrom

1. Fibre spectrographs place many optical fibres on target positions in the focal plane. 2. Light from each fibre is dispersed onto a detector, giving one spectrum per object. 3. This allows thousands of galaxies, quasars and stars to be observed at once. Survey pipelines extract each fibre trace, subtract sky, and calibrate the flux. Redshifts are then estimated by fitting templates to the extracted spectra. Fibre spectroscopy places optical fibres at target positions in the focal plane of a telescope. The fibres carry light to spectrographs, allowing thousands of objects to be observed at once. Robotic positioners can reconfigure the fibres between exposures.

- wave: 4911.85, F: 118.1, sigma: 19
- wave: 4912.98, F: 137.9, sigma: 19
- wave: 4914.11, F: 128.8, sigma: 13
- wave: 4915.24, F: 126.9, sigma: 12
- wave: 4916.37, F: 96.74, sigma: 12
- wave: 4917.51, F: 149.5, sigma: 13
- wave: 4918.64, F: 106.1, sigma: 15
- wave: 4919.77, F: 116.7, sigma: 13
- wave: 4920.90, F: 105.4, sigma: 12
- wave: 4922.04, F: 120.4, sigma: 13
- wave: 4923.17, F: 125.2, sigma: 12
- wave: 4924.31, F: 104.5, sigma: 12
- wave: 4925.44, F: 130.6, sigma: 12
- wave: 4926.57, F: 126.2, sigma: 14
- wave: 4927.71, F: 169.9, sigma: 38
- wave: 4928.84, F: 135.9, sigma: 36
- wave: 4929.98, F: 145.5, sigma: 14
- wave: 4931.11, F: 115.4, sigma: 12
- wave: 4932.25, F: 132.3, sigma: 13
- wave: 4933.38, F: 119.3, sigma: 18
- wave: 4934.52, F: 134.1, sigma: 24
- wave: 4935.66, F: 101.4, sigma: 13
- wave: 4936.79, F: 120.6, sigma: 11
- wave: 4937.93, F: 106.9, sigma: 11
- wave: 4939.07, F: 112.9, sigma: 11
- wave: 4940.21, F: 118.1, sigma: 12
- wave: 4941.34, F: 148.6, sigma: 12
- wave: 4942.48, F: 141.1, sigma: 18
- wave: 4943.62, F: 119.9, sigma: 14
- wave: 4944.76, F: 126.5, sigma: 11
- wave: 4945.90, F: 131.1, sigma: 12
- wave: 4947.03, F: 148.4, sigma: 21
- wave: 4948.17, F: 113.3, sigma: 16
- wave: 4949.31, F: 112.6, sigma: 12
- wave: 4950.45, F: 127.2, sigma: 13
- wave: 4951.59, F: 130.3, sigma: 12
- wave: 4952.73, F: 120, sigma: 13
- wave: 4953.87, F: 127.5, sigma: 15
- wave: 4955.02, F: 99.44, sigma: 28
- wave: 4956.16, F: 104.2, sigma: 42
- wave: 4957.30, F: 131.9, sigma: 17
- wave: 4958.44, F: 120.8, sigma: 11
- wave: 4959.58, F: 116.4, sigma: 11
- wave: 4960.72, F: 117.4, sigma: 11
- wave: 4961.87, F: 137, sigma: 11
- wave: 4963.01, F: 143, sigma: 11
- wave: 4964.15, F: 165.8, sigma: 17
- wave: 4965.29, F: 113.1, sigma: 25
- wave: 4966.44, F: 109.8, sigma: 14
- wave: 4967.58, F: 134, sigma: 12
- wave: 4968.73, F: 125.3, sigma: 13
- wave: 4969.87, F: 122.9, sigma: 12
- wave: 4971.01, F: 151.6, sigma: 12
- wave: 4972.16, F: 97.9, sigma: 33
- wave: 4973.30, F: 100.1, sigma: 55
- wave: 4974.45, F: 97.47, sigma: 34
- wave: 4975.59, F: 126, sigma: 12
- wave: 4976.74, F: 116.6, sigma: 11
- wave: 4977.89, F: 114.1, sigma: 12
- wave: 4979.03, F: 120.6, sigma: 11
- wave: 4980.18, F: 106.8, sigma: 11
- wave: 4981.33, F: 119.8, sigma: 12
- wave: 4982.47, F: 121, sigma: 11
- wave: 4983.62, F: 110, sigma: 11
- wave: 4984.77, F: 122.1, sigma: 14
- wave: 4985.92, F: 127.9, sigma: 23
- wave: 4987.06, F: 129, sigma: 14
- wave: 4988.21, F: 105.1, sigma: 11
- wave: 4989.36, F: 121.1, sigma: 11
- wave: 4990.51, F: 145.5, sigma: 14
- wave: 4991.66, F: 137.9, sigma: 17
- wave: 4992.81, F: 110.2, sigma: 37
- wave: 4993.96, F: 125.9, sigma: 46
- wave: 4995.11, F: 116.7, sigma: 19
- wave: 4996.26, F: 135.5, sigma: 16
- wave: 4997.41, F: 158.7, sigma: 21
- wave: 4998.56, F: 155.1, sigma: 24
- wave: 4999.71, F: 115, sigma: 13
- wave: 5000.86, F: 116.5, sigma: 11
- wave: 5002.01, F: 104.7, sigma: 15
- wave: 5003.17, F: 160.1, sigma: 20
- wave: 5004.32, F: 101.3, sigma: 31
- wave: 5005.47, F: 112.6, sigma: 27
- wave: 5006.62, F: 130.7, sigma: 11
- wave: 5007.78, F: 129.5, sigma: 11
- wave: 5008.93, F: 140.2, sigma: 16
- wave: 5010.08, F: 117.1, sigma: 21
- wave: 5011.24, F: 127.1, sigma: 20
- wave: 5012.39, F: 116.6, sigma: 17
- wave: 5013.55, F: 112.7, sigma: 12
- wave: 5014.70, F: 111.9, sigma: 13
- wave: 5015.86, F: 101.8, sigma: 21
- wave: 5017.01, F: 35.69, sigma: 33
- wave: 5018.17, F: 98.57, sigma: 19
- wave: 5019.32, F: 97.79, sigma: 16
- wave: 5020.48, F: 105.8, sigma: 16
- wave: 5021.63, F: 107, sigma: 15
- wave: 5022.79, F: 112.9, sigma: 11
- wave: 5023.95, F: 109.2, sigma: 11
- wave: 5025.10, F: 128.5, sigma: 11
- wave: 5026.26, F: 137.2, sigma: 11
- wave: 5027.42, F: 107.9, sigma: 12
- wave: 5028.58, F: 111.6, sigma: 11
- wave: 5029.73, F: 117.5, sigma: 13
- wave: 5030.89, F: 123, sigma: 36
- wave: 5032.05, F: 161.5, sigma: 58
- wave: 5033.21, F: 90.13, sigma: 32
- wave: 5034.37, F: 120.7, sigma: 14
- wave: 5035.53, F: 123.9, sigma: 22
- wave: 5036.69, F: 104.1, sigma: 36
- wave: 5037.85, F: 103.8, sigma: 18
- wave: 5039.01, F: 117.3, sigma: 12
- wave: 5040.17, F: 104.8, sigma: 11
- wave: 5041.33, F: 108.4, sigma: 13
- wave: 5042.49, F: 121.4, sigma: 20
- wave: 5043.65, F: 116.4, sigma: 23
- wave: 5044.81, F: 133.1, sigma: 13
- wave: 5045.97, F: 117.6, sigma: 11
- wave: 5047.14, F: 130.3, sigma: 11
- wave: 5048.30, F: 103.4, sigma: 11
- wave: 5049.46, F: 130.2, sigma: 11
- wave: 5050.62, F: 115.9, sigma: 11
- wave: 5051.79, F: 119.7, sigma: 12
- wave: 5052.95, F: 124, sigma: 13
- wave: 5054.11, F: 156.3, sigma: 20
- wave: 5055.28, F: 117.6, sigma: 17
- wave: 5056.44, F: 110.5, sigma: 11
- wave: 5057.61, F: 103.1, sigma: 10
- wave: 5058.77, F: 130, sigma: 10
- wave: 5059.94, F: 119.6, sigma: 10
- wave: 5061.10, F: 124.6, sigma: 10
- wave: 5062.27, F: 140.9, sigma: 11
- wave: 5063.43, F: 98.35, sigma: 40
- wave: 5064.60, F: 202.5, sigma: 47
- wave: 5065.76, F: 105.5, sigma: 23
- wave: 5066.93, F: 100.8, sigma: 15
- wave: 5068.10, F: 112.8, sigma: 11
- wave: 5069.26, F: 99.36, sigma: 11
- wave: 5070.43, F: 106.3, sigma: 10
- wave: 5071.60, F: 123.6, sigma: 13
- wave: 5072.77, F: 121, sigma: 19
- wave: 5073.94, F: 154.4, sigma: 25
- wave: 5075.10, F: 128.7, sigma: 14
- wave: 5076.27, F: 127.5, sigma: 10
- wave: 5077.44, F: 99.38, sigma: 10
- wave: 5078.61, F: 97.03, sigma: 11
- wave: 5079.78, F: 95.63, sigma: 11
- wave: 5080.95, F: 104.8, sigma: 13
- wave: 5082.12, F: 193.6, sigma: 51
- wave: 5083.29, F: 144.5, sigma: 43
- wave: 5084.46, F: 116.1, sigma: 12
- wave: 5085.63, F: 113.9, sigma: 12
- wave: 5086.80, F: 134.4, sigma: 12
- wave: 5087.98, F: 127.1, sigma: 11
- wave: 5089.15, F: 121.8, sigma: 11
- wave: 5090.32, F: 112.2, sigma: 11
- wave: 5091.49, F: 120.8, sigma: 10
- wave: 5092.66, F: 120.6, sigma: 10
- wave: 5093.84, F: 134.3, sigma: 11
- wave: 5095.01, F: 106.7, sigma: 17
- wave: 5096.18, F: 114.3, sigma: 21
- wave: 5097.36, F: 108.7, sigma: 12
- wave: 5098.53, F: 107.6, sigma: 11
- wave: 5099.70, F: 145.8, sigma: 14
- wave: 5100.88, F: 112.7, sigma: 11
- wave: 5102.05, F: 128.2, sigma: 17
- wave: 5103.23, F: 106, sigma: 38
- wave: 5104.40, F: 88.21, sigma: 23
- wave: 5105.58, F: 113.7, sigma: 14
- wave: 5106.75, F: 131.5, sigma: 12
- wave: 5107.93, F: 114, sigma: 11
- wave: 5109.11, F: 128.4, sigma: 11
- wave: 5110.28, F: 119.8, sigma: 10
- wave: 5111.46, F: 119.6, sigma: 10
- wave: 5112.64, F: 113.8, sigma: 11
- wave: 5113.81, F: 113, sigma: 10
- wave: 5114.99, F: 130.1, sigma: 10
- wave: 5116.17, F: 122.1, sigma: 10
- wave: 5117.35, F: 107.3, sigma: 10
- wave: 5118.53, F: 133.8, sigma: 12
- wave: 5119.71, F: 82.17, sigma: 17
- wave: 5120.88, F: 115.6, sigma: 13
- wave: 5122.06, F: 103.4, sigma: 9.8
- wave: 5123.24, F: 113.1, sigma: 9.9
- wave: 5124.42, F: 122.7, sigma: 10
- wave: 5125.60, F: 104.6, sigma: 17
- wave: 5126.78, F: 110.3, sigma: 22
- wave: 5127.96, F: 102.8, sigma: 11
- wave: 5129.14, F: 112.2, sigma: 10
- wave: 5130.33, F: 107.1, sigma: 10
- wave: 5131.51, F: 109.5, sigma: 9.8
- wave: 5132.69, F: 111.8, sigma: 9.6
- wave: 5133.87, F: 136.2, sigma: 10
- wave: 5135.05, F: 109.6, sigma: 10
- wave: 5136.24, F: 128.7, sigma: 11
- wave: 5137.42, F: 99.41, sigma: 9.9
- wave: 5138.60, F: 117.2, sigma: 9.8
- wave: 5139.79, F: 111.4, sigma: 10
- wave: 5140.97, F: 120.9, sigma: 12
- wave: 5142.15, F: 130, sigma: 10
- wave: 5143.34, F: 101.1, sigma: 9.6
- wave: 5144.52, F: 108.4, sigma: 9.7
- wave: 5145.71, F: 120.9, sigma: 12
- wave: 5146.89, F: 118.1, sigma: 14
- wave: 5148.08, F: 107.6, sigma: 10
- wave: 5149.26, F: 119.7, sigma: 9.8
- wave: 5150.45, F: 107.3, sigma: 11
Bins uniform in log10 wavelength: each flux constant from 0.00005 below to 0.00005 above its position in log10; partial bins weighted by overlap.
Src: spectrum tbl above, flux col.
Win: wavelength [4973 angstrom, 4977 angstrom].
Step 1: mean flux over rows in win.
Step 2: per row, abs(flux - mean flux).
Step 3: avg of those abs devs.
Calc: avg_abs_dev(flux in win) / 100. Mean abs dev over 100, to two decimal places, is 0.11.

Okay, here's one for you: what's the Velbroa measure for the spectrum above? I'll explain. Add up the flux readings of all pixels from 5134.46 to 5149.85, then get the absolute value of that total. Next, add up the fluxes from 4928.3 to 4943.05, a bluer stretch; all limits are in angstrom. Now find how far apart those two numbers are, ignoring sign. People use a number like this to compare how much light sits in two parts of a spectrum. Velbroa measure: 139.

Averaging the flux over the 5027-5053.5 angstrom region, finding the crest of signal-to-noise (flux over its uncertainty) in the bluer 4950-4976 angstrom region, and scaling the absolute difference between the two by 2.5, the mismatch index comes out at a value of 262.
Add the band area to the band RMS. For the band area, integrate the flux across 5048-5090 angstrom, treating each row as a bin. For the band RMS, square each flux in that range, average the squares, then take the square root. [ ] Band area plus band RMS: 5290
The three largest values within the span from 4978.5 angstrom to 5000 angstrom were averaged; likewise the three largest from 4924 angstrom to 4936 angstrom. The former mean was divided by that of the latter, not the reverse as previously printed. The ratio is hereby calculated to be 1.02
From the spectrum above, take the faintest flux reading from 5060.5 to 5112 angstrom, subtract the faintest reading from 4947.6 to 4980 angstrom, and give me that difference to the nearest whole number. -9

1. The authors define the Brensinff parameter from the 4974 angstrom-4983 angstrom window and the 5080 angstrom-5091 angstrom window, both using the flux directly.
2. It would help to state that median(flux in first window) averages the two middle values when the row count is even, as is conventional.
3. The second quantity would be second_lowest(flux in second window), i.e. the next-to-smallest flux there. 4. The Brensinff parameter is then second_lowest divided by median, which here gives 0.949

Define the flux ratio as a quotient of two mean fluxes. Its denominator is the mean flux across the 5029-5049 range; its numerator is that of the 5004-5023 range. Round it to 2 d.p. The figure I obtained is 0.93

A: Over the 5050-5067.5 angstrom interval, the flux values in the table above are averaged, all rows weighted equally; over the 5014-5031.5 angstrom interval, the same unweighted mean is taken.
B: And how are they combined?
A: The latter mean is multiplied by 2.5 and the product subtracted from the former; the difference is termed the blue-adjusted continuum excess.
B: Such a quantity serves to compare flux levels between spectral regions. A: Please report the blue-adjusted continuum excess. -143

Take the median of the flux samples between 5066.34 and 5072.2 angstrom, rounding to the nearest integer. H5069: 106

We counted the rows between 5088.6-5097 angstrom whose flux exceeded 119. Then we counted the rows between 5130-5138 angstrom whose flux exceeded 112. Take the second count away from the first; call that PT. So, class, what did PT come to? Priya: 2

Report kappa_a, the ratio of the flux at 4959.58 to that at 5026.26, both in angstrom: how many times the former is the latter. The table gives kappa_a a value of 0.85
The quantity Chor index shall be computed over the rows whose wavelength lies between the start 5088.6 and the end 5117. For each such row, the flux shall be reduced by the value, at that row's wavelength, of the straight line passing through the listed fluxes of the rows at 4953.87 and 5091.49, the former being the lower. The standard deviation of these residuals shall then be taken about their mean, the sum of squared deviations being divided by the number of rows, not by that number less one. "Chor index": 11.5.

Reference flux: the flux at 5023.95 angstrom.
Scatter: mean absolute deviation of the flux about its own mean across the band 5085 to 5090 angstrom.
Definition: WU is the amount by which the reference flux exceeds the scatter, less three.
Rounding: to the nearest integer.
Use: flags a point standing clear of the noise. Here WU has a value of 100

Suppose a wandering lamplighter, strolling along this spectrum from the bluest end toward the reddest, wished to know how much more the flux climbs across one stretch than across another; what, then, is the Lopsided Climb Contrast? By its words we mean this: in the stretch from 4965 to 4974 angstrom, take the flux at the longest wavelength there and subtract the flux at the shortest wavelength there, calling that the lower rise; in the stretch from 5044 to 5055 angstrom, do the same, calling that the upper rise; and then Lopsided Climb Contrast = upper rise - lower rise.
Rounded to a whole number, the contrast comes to 36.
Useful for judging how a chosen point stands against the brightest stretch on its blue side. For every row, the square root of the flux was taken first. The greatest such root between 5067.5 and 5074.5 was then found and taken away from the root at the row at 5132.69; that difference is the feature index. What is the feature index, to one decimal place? -1.9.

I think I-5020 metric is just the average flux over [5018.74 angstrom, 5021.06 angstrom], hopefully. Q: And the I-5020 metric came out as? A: 102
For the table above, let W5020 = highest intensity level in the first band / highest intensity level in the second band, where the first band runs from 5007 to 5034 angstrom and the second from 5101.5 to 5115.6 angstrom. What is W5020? 1.23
